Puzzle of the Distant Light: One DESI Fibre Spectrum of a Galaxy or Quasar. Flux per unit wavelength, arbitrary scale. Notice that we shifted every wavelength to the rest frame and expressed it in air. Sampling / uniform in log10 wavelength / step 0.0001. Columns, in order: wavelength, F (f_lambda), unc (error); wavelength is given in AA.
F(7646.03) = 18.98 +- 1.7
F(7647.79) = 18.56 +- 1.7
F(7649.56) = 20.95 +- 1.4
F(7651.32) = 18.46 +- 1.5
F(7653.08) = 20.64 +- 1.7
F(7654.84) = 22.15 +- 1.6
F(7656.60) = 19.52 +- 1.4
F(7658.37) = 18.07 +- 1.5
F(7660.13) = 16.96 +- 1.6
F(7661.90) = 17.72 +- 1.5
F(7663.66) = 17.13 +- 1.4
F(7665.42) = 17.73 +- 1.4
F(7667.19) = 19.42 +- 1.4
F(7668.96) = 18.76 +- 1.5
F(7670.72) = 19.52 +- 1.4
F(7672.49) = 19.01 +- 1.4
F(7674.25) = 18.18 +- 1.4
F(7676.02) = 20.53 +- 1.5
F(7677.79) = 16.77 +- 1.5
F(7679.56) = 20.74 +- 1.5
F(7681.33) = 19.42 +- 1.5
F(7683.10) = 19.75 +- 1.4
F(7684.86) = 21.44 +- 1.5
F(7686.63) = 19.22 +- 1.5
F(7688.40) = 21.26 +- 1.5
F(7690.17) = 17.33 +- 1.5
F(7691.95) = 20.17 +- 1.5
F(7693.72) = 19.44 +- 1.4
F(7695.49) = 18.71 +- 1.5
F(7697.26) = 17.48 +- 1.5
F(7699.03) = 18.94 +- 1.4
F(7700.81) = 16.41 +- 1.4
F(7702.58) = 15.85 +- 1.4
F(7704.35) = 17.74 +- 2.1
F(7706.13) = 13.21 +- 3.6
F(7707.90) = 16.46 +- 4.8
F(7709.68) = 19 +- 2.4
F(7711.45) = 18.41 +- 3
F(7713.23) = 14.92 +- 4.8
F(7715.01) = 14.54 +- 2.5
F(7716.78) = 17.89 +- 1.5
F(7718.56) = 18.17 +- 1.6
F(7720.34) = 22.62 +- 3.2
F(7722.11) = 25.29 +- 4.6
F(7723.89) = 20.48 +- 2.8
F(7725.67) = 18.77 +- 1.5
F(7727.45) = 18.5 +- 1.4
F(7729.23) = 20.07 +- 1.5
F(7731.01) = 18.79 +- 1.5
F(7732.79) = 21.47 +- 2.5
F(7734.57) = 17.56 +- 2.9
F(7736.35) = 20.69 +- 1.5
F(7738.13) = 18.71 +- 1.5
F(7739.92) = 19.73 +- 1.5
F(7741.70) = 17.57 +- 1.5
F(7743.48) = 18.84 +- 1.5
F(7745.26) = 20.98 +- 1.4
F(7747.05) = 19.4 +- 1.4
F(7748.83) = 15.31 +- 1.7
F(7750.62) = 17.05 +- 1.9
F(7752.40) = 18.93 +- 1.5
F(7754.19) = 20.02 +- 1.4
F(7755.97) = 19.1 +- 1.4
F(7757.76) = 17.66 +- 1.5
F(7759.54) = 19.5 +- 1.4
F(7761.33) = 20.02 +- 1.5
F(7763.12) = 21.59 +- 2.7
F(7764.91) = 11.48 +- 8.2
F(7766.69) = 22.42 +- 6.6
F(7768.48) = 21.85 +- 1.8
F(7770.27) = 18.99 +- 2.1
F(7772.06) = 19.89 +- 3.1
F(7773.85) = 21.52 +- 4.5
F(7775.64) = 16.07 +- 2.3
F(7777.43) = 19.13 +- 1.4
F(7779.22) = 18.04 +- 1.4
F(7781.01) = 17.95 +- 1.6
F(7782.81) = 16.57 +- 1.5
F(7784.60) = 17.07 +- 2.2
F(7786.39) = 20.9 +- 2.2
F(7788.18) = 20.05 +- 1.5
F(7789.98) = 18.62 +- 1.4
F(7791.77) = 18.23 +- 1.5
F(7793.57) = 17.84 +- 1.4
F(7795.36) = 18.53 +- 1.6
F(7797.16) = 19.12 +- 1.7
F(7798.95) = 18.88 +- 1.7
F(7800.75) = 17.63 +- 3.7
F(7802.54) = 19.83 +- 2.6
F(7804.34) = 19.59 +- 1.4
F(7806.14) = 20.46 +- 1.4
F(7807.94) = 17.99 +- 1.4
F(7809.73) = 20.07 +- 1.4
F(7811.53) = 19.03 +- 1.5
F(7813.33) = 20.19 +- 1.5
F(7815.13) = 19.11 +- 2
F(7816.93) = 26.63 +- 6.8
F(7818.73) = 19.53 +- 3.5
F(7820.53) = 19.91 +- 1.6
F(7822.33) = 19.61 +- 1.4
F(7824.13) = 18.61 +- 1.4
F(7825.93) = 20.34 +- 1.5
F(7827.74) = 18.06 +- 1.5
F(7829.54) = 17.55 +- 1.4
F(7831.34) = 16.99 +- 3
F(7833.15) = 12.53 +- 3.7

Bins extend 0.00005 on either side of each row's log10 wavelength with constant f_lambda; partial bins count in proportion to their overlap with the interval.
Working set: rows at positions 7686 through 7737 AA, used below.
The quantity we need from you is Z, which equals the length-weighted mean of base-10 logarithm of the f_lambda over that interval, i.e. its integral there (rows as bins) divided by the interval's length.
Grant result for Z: 1.27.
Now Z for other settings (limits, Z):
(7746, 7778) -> 1.27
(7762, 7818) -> 1.28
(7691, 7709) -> 1.24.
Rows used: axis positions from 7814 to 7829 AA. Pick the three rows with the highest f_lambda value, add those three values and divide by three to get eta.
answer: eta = 22.3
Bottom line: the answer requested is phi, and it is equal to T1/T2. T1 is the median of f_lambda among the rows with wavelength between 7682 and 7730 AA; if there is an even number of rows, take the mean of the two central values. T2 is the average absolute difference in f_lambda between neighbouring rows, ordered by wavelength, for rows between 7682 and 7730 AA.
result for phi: 8.7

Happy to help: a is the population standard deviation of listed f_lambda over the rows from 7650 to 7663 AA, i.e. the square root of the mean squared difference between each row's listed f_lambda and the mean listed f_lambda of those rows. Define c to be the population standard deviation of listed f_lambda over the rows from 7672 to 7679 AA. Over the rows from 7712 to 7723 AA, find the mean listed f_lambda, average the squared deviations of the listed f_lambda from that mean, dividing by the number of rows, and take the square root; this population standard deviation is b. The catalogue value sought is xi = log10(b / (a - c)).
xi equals 1.09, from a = 1.7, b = 3.9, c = 1.4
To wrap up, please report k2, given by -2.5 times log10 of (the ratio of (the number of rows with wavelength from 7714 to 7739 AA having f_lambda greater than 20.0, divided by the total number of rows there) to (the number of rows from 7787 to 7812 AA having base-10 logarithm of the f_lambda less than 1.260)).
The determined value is 2.1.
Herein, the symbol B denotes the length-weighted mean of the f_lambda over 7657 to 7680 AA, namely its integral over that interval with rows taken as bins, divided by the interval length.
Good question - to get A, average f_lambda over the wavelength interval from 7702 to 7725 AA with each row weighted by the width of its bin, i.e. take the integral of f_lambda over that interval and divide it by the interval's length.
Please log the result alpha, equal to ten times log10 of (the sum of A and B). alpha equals 15.6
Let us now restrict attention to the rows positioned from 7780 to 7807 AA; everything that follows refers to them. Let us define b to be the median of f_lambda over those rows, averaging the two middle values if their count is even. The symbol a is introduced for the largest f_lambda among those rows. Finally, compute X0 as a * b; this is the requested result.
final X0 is 389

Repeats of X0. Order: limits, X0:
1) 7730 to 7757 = 406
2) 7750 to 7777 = 437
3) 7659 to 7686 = 408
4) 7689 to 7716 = 353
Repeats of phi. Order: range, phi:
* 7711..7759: 8.8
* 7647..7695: 11.1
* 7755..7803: 8.8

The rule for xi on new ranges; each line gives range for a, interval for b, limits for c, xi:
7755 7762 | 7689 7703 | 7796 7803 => 1.23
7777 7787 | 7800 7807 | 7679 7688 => 0.26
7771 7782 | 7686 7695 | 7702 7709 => 1.38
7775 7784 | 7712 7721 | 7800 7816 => 1.22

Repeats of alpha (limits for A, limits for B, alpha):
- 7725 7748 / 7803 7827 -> 16.0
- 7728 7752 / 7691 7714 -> 15.6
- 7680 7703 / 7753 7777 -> 15.8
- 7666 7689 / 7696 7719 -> 15.6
